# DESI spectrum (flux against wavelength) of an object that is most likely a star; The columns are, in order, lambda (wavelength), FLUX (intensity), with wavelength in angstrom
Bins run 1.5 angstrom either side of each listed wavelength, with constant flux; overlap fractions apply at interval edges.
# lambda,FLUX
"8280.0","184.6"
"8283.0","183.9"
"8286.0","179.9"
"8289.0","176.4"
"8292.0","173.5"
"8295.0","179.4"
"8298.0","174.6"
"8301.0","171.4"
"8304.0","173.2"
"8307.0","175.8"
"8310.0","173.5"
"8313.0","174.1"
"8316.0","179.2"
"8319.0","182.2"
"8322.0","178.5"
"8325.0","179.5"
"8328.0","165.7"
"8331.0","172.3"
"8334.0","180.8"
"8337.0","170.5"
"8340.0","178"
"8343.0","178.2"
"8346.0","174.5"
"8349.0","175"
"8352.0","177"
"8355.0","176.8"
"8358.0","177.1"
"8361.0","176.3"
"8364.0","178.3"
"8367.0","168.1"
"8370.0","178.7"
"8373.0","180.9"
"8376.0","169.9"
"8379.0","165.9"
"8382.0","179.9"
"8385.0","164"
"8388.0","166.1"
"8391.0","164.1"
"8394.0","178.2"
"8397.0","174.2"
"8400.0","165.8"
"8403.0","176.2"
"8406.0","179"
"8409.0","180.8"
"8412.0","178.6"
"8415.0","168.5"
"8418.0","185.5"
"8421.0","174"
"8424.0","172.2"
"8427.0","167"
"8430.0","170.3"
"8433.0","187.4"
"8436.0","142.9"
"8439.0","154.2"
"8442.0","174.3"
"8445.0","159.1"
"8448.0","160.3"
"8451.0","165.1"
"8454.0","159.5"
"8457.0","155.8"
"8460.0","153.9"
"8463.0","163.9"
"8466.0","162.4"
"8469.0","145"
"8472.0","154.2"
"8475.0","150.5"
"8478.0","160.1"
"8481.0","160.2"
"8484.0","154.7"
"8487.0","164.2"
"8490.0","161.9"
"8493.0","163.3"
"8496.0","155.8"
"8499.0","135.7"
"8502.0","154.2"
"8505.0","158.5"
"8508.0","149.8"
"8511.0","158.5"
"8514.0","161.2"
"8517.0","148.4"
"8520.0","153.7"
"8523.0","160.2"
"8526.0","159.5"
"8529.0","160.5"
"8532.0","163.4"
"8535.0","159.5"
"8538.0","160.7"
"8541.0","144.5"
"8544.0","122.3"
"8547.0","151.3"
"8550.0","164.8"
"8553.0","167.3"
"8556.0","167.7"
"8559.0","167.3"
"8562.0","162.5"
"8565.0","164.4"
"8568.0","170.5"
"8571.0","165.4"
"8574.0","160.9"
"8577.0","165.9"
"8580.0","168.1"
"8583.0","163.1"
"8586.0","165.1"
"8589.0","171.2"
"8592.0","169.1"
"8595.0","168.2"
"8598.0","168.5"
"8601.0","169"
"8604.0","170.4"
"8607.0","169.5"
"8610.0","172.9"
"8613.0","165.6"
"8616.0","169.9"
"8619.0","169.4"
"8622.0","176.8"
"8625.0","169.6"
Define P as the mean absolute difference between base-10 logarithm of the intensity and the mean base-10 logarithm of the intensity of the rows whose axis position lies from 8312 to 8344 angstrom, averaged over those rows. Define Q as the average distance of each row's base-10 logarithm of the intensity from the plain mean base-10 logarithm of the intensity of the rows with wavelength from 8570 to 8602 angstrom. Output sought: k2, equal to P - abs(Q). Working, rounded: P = 0.010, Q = 0.0064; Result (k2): 0.004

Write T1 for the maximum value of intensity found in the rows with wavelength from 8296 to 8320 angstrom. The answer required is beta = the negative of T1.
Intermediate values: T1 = 182.2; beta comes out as -182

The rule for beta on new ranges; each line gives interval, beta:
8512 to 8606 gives -171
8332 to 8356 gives -181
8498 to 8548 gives -163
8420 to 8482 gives -187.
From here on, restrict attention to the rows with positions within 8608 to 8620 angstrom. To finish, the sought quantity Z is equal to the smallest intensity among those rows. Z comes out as 165.6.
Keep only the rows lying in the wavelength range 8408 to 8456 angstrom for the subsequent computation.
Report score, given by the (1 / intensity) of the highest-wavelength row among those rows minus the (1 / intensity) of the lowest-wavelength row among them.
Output 0.0007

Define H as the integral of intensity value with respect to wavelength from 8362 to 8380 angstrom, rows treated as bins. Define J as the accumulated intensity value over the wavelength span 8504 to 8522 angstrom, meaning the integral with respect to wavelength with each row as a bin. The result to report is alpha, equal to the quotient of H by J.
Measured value 1.12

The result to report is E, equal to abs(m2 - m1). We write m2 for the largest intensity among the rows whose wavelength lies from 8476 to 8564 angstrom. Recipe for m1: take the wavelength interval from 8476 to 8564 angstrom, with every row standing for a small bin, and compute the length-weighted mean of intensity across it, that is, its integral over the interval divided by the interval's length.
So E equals 10.7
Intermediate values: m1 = 157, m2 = 167.7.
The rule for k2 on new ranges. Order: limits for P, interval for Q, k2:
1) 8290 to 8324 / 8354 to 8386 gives -0.006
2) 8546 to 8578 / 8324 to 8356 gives 0.001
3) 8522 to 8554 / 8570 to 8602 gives 0.020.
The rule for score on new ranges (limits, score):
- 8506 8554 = -0.0007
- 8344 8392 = 0.0004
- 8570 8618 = -0.0002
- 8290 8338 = 0.0001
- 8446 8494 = -0.0001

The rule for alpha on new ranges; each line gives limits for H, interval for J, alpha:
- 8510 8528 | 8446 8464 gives 0.98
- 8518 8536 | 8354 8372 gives 0.90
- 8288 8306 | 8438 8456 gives 1.08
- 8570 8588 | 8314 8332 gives 0.94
